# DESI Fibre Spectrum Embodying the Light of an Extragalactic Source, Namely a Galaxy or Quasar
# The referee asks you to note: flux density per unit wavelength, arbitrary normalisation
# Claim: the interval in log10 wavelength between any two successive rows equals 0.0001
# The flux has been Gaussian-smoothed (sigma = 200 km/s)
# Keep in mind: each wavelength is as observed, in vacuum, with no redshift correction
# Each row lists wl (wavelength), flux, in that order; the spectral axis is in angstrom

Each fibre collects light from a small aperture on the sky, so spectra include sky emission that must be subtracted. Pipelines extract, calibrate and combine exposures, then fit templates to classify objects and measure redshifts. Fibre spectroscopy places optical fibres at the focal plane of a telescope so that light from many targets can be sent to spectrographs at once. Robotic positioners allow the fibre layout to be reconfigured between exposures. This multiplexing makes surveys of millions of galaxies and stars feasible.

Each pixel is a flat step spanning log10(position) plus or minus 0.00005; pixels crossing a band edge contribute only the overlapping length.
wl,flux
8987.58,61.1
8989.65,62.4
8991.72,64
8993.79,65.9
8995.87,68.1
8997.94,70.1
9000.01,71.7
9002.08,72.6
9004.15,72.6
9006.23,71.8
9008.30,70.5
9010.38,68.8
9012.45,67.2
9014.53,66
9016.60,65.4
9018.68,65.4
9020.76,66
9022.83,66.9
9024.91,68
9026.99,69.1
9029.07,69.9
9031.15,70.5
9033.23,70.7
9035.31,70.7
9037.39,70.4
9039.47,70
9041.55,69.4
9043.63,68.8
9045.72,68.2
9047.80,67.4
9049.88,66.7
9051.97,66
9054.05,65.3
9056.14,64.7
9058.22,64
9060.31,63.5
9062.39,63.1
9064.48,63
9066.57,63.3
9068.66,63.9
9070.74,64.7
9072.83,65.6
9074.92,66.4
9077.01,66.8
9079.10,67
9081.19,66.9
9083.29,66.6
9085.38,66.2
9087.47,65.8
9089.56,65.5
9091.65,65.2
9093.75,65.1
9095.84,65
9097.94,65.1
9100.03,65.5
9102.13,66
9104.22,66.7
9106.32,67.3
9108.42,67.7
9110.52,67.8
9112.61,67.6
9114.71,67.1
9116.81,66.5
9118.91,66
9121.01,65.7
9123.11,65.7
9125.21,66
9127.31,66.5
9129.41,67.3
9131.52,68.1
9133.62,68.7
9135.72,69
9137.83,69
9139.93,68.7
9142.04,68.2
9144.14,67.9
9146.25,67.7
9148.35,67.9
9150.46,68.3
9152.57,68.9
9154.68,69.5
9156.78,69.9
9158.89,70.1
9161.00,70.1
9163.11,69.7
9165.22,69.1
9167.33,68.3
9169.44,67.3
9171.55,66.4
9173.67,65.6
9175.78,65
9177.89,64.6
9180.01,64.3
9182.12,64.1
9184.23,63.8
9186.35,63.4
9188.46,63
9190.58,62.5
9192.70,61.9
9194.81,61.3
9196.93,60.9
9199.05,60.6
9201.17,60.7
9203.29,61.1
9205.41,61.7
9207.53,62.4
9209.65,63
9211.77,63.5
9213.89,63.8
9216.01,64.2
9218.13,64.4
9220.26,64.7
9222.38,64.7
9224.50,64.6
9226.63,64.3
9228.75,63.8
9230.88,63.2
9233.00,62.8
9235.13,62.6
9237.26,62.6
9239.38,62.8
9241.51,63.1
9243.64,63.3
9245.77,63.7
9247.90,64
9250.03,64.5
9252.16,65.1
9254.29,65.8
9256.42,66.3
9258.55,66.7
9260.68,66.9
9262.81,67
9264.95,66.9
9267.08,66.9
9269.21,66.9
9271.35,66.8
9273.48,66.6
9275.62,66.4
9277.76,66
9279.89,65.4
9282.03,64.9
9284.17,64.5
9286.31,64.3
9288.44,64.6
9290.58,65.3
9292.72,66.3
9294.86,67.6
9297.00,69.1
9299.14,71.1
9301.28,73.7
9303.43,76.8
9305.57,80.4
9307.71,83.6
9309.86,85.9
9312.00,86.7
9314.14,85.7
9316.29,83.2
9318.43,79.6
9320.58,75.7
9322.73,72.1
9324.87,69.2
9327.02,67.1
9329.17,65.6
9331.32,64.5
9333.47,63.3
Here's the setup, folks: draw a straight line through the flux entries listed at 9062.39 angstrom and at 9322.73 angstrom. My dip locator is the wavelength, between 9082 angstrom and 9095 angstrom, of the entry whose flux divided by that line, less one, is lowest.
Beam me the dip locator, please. 9093.75 angstrom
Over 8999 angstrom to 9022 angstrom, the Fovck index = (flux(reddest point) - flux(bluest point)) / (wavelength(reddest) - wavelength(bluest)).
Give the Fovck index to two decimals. -0.27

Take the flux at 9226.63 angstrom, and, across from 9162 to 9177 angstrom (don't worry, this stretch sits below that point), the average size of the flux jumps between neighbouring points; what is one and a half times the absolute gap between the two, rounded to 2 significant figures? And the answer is 95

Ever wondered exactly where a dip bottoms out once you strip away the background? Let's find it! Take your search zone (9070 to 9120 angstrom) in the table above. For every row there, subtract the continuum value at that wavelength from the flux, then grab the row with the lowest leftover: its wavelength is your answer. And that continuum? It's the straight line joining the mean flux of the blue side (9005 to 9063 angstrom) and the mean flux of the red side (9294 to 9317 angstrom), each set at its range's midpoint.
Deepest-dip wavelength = 9095.84 angstrom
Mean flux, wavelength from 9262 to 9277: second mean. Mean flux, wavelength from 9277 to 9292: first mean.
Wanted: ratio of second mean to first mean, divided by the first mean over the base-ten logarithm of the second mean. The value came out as 0.0288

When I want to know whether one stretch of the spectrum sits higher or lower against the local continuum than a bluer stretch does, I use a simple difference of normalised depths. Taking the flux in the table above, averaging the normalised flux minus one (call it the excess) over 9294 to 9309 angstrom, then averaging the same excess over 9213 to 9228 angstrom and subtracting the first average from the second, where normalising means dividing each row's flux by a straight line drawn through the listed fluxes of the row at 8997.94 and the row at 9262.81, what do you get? -0.17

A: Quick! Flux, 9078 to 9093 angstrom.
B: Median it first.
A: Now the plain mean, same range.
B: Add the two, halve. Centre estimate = 66.2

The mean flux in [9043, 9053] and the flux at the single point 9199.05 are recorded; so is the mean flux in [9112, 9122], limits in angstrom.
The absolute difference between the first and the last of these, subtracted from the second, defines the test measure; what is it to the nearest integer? 60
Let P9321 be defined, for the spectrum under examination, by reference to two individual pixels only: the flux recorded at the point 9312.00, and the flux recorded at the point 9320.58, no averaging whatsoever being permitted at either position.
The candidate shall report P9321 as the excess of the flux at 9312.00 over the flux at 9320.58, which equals 11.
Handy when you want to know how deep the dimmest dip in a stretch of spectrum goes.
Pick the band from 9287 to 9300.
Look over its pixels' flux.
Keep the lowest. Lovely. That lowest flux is 64.6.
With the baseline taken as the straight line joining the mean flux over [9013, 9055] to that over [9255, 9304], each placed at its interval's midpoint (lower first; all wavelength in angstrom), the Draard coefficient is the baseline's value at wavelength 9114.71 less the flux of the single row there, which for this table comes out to 1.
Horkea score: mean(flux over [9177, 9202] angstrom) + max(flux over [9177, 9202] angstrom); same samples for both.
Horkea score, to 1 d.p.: 127.2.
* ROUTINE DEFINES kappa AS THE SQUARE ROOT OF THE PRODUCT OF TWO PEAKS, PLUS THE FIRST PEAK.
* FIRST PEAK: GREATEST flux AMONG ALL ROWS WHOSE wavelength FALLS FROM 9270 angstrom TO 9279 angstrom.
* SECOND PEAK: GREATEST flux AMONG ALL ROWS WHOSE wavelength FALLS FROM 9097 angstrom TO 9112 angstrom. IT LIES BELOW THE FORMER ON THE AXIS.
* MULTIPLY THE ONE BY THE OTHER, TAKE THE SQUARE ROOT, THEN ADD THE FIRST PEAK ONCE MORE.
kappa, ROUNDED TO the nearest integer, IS 134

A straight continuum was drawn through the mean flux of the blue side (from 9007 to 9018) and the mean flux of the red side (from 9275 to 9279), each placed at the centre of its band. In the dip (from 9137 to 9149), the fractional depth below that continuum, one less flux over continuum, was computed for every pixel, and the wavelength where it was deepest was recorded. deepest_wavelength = 9146.25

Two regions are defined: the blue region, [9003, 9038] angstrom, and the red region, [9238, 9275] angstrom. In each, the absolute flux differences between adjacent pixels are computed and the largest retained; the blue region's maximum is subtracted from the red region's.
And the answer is -1.0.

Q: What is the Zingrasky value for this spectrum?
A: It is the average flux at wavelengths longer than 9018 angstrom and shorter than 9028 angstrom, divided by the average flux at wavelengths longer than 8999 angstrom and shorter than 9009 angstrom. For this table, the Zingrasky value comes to 0.93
